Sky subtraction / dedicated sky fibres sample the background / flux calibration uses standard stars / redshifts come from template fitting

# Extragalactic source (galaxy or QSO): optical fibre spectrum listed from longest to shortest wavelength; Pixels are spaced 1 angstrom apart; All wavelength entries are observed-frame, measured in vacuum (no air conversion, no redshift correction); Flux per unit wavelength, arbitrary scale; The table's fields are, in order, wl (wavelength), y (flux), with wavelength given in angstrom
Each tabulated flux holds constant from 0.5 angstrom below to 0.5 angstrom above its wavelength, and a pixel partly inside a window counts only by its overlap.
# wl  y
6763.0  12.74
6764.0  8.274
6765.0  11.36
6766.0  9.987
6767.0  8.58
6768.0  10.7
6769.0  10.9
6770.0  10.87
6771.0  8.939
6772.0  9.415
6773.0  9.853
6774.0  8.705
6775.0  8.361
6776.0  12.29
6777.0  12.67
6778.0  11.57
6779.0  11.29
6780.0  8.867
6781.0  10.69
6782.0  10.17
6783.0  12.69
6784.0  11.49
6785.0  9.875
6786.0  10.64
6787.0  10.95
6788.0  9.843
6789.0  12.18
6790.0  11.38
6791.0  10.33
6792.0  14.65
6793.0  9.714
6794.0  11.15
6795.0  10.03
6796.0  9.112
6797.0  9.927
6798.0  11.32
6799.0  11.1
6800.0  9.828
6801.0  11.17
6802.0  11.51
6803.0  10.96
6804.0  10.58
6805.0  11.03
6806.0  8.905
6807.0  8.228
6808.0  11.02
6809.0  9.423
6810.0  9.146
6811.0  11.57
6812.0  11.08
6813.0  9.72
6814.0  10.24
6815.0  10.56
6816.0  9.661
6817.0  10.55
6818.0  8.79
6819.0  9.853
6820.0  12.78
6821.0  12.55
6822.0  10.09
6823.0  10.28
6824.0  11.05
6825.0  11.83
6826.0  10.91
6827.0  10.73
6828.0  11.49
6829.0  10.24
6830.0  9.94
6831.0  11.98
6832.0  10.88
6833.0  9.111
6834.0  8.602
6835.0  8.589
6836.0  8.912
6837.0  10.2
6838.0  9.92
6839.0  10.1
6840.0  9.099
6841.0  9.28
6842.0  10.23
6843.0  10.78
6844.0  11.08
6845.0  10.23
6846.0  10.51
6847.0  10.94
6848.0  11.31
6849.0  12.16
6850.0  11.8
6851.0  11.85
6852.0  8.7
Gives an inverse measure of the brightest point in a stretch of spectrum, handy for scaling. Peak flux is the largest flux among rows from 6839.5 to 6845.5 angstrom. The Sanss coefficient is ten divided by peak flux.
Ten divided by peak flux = 0.90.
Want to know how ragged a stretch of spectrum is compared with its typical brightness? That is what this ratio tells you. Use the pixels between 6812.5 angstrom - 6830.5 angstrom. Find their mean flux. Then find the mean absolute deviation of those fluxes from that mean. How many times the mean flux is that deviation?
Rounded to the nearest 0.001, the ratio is 0.073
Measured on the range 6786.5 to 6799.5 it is 0.091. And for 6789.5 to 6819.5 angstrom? 0.086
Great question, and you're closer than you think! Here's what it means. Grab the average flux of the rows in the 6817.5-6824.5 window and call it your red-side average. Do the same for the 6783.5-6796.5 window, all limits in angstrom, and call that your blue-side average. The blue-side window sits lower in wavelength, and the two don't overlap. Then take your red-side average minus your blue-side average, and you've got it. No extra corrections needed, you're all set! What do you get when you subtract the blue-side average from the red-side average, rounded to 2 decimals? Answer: -0.10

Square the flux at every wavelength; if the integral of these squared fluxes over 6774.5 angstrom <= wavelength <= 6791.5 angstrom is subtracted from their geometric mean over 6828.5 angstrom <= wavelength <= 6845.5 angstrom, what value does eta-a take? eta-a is -1946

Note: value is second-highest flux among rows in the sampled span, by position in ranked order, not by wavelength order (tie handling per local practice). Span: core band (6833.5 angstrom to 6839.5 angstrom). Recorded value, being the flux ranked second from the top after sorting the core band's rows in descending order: 10.1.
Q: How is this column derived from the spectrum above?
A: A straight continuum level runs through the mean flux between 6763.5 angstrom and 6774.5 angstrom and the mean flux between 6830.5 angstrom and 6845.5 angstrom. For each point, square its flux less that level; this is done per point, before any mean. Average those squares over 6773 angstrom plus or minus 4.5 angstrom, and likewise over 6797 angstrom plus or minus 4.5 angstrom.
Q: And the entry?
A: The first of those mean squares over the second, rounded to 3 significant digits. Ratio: 2.69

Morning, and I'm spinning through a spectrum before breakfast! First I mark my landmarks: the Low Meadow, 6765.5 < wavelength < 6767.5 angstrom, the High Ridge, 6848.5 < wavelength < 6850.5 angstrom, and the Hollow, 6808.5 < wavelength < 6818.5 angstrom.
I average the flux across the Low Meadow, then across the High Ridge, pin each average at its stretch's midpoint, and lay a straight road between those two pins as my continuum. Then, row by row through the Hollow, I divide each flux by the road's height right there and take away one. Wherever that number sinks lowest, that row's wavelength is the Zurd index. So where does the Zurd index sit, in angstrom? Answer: 6818.0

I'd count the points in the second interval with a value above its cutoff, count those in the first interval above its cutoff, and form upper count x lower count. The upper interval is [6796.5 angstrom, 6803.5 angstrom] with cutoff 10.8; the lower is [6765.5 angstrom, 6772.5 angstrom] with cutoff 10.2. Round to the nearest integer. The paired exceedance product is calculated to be 15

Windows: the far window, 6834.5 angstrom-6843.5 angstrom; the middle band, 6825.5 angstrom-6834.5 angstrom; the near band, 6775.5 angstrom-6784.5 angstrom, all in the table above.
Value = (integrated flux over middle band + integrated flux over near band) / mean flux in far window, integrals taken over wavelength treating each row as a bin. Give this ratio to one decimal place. 20.2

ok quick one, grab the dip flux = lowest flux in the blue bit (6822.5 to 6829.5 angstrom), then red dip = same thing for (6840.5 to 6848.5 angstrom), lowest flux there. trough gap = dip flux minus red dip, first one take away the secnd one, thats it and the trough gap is 1.0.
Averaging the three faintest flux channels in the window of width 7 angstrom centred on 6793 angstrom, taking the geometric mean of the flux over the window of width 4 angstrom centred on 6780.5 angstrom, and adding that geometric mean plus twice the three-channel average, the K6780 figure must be 29.5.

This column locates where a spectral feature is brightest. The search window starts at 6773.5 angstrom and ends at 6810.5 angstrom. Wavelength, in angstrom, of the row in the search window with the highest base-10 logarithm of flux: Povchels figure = 6792.0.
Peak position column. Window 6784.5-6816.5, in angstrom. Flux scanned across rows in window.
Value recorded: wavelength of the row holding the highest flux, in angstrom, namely 6792.0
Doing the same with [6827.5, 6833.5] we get 6831.0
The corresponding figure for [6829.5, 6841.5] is 6831.0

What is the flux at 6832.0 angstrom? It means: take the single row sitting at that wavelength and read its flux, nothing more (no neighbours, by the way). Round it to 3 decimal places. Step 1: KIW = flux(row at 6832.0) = 10.880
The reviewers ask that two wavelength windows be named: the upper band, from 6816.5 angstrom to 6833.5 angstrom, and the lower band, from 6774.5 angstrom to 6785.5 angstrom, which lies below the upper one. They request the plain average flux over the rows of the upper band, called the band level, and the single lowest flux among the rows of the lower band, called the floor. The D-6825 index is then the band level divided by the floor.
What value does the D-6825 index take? 1.29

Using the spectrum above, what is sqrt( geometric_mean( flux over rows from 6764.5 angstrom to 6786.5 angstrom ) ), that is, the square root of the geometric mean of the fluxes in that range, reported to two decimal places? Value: 3.22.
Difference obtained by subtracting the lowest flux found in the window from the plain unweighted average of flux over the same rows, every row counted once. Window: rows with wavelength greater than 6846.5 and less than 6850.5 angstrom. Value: 0.6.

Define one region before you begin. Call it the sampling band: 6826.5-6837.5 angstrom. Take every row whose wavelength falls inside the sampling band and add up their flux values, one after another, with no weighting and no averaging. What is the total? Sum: 111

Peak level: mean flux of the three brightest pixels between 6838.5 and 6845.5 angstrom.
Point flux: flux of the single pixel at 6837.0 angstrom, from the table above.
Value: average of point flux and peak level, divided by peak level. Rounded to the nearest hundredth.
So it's 0.98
